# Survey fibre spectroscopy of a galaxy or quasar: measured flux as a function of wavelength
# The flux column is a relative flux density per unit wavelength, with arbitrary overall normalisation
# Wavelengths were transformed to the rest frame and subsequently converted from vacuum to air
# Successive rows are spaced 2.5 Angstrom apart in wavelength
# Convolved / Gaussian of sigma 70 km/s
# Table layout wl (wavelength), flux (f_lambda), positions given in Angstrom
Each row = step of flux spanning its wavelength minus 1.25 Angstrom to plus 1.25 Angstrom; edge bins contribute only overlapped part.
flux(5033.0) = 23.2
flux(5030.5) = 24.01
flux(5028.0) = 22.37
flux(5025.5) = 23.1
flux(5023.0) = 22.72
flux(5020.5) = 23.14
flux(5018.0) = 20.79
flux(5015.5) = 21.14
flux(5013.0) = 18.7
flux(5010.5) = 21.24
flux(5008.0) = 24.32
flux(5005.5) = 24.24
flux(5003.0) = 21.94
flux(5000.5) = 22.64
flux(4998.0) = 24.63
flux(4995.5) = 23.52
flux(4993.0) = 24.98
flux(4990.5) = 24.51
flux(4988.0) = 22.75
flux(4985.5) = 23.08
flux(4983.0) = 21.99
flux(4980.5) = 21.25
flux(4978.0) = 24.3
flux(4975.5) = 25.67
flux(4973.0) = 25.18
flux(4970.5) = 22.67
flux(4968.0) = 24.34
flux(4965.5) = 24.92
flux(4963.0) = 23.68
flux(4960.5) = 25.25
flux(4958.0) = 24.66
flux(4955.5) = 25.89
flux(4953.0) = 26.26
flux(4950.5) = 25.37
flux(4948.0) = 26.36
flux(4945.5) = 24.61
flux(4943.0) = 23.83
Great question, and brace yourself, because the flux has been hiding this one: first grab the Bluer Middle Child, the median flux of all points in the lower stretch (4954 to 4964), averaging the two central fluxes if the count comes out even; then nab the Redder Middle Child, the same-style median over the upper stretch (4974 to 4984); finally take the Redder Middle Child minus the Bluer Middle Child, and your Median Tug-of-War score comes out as -1.8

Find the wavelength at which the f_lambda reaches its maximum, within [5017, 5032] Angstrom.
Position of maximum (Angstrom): 5030.5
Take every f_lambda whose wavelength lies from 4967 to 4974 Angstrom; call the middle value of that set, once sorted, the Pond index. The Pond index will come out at 24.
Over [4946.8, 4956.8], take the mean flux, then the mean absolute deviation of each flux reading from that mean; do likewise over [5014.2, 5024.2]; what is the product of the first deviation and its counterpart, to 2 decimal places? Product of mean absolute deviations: 0.33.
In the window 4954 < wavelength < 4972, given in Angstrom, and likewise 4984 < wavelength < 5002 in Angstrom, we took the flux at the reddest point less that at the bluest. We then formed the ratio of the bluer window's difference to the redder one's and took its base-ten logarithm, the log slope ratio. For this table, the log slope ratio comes 0.86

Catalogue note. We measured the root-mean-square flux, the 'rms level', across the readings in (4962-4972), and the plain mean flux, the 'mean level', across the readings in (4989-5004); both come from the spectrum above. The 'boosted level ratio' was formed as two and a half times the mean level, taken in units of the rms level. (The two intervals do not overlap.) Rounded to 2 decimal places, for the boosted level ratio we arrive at 2.48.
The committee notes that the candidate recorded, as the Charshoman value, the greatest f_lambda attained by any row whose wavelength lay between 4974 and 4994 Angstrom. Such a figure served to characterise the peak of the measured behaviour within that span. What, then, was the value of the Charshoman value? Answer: 25.67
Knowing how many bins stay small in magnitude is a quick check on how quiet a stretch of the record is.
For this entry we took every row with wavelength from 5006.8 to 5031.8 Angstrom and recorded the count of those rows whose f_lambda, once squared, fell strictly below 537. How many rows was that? 8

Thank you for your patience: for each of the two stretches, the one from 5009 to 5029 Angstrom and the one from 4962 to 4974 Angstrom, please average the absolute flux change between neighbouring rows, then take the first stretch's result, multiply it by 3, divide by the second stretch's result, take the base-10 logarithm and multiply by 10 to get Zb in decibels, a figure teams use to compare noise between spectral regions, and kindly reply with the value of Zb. 4.2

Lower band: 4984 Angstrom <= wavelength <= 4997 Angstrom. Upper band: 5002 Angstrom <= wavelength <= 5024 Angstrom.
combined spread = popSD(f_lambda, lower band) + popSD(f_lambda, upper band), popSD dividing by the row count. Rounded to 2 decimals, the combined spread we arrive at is 2.54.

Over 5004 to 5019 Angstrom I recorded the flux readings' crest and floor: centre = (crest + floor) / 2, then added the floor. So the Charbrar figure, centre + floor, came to 40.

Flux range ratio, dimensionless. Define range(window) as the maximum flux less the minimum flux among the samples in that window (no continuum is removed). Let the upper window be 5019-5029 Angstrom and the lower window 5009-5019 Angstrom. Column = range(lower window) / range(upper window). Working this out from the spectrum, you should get 3.3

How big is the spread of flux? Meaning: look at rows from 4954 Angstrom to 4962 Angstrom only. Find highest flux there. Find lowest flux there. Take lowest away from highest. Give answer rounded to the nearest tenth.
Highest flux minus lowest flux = 1.2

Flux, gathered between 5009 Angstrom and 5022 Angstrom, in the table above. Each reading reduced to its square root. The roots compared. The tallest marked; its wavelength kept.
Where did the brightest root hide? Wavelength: 5020.5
